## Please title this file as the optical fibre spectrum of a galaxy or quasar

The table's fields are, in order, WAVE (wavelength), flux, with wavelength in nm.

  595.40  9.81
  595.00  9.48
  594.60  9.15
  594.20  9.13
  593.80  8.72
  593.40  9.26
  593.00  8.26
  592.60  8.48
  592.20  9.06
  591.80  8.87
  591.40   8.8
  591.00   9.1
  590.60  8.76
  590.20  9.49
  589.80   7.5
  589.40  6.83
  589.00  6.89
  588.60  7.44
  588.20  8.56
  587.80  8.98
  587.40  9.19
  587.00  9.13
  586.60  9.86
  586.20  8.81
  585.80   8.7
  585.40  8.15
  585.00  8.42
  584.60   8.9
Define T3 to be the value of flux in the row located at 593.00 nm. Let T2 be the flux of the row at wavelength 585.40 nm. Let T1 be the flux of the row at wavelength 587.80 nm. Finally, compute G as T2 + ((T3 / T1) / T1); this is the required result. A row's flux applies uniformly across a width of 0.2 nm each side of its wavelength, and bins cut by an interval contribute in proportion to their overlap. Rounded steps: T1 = 8.98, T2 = 8.15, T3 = 8.26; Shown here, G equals 8.3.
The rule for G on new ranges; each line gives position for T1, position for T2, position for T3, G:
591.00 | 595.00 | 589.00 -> 9.6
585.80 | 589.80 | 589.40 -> 7.6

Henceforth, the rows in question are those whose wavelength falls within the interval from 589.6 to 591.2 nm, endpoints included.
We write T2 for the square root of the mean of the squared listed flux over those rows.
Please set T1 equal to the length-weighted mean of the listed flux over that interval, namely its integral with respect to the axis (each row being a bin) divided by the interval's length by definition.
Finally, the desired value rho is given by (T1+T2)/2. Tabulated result 8.7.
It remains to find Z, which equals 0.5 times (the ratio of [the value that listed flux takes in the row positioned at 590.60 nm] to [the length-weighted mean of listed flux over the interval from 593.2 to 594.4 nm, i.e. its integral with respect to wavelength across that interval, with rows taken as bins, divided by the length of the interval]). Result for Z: 0.48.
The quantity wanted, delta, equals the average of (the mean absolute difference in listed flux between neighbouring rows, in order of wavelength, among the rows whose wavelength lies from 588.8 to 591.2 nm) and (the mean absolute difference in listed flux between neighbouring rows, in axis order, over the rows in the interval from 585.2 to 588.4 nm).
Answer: 0.60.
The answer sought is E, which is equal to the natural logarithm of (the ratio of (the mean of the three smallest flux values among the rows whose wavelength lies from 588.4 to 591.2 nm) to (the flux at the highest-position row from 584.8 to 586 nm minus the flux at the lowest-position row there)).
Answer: 3.2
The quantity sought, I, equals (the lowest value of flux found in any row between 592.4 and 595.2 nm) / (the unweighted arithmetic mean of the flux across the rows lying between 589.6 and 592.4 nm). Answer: 0.94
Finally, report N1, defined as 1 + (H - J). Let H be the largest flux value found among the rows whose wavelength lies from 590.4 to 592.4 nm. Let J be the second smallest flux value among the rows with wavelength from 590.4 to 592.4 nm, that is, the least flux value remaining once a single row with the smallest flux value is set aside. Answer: 1.3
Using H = 9.1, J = 8.8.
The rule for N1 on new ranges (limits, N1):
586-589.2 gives 3.4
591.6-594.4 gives 1.8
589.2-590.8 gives 3.0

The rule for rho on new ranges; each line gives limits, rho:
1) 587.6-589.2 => 8.0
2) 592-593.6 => 8.8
